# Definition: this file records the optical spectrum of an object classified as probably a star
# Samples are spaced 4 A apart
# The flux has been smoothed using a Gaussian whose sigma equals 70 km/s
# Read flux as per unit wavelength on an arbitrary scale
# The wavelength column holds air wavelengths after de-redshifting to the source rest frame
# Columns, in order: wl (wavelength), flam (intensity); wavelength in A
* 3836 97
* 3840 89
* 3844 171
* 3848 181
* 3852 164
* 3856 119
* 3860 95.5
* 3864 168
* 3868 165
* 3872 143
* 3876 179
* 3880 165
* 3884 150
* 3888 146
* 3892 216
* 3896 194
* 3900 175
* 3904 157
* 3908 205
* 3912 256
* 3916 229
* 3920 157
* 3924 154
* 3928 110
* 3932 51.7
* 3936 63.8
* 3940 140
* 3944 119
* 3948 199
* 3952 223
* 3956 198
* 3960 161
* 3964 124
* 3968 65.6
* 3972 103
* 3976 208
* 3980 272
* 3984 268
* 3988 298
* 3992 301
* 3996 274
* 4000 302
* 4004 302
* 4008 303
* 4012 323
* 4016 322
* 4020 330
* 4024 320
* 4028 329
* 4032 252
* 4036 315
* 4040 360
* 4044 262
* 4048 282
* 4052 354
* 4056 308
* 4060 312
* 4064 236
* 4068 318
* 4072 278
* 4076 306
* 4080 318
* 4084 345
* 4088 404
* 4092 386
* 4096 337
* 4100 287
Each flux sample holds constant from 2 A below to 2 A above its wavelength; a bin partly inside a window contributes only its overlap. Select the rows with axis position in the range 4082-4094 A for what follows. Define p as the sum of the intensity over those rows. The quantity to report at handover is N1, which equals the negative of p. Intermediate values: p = 1135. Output -1135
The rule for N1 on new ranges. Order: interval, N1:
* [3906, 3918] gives -690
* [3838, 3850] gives -441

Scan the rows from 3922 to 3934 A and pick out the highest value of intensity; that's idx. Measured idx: 154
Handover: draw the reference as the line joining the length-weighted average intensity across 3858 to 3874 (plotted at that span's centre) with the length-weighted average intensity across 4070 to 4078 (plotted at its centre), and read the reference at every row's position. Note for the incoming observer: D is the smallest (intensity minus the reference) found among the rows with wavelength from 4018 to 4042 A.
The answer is -10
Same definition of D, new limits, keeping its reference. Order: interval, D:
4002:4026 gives 58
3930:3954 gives -138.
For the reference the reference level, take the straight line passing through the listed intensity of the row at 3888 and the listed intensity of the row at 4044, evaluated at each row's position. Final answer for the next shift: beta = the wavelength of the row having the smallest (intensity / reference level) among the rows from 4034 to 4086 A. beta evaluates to 4064 A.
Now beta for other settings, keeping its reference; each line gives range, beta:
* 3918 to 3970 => 3932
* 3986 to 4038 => 4032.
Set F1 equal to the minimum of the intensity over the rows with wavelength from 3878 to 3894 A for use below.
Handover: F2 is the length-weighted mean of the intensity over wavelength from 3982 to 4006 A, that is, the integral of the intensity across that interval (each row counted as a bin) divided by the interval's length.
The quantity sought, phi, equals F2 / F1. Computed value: 2.0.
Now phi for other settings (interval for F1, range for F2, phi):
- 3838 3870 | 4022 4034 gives 3.4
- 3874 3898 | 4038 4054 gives 2.2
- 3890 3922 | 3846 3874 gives 0.9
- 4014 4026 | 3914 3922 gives 0.6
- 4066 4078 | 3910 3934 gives 0.6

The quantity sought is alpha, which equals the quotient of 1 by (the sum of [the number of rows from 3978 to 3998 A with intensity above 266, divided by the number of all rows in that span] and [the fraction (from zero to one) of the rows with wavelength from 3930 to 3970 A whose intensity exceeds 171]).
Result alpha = 0.77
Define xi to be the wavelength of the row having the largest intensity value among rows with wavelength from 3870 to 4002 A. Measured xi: 4000 A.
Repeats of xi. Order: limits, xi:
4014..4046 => 4040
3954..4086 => 4040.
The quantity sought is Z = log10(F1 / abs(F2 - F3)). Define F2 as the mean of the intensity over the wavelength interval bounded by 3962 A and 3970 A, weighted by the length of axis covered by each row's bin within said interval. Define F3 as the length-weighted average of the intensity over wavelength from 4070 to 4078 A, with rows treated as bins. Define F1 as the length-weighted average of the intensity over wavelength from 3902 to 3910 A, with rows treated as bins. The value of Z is 0.0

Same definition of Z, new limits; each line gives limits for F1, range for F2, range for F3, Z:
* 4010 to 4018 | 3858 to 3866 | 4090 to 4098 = 0.1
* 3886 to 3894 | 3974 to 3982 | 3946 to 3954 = 0.8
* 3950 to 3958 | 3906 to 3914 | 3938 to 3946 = 0.3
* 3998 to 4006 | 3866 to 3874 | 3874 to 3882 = 1.2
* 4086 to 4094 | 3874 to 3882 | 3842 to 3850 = 2.0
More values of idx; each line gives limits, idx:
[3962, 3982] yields 272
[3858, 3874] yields 168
